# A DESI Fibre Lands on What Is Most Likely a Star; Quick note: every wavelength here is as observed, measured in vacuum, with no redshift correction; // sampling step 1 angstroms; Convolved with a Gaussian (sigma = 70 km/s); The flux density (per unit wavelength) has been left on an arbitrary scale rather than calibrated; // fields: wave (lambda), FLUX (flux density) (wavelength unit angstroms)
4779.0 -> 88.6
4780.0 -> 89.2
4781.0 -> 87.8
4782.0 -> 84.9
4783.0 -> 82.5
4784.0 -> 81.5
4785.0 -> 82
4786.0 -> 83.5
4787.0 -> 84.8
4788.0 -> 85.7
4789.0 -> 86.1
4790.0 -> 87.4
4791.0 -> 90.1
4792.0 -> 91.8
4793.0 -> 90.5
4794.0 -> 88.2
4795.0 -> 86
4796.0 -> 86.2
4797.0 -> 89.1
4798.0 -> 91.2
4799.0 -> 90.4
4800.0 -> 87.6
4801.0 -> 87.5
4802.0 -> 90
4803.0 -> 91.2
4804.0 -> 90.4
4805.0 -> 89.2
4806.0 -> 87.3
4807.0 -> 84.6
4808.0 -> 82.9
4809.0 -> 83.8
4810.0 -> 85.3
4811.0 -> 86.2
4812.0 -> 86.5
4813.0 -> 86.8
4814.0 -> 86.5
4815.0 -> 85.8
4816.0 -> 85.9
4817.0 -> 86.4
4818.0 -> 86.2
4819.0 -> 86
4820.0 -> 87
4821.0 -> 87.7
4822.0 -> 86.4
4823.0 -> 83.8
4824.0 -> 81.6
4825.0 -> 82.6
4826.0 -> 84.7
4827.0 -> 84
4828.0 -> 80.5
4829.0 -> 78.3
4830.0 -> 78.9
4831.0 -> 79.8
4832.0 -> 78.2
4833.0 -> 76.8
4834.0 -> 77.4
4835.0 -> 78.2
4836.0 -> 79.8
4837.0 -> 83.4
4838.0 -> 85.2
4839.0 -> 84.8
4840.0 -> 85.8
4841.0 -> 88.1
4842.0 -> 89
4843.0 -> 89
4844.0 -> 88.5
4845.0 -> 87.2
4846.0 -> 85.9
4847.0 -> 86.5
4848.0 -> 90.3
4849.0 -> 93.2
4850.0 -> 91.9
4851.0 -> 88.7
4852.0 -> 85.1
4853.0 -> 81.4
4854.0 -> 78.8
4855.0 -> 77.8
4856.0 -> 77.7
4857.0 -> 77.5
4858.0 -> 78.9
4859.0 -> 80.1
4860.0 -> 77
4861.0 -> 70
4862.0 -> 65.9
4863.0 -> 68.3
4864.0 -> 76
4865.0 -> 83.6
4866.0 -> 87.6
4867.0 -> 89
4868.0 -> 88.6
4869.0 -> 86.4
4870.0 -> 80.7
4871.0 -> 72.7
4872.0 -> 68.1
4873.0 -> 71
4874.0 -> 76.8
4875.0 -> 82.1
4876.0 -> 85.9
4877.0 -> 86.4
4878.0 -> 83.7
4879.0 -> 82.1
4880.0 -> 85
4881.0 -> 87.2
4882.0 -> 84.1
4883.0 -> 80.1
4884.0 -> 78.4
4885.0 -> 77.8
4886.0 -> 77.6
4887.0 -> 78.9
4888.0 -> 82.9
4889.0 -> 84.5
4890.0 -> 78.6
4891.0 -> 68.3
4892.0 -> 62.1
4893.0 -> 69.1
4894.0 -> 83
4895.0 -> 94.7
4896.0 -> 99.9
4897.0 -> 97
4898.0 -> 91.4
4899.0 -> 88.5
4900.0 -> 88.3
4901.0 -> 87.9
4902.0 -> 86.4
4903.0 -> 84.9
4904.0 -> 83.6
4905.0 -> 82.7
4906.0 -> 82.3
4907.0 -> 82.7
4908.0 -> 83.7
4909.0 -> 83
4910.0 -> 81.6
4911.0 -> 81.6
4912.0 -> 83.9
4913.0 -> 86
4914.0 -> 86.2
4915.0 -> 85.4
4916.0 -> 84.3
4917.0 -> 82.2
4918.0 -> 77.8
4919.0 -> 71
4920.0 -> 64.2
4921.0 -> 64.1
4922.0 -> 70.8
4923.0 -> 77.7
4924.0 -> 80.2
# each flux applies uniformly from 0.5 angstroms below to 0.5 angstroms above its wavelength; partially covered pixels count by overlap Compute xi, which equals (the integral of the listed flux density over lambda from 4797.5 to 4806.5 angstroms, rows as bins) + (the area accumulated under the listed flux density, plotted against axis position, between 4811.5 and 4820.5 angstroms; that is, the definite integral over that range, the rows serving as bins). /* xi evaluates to 1582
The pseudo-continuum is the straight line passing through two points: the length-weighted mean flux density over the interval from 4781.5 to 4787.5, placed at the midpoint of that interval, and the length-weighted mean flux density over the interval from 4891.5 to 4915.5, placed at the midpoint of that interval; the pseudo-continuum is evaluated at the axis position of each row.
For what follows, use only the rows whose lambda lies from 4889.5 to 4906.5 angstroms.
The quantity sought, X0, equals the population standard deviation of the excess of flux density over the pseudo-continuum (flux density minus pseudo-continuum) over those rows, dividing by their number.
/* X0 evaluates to 10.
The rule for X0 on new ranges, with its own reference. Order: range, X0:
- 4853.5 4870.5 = 7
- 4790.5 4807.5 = 2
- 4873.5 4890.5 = 3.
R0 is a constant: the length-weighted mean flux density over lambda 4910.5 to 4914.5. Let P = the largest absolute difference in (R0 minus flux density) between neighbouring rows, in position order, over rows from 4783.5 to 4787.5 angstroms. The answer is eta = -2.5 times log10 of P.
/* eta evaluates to -0.4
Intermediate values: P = 1.5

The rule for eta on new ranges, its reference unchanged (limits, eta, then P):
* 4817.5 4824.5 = -1.0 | 2.6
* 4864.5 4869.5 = -1.5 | 4.0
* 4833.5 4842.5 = -1.4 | 3.6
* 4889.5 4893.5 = -2.5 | 10.3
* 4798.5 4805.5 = -1.1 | 2.8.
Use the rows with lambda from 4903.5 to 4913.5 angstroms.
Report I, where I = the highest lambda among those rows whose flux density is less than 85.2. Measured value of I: 4912.0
